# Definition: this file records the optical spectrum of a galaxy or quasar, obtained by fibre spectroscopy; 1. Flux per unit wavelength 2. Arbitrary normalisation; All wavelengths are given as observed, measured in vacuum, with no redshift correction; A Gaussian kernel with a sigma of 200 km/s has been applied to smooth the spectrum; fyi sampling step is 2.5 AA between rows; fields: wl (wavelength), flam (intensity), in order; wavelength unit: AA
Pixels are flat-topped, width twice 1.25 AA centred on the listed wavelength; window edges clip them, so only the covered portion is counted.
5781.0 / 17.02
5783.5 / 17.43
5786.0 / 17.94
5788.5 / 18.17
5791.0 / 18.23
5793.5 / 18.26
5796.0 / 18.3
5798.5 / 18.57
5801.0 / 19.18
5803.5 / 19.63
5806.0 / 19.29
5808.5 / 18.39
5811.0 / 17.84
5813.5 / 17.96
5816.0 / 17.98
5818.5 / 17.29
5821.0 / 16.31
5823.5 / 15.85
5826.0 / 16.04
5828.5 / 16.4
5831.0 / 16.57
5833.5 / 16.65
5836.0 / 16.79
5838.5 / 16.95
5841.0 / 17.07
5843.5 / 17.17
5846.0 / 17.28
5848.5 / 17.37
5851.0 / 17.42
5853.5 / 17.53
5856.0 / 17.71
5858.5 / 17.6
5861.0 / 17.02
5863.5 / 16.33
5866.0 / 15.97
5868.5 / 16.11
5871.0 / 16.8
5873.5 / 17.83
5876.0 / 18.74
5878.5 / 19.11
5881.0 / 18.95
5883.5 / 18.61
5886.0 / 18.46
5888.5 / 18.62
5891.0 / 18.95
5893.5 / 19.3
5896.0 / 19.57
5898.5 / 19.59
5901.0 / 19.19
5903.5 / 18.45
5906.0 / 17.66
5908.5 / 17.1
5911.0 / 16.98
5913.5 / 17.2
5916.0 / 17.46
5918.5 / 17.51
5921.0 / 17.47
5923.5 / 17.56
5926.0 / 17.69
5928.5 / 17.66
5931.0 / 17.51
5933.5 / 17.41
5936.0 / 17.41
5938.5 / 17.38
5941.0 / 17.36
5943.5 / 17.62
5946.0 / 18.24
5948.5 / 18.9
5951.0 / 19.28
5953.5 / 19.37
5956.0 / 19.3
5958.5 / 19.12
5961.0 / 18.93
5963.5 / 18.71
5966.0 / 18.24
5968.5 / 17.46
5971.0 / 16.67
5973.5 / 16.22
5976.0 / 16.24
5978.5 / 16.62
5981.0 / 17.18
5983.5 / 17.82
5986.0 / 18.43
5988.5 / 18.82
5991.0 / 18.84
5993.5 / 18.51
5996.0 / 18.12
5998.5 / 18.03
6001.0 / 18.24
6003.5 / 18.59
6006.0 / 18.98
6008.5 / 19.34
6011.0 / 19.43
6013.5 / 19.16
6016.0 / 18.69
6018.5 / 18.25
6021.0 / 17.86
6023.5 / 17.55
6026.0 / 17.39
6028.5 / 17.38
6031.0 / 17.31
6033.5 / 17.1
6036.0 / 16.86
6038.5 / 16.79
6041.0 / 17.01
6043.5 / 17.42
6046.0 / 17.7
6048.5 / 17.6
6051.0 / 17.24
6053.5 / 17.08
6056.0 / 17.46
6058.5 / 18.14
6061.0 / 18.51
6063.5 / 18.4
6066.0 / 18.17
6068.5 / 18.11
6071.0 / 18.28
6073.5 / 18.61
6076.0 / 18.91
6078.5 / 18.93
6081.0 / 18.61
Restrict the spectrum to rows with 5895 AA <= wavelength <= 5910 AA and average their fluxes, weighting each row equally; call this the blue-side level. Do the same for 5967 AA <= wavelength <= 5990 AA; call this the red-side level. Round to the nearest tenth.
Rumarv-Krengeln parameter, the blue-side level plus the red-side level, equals 35.9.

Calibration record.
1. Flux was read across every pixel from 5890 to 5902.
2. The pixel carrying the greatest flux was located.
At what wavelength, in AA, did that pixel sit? 5898.5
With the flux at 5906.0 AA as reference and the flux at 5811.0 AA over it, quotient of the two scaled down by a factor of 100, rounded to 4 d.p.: 0.0101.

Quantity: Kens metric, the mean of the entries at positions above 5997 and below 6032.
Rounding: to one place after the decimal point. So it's 18.3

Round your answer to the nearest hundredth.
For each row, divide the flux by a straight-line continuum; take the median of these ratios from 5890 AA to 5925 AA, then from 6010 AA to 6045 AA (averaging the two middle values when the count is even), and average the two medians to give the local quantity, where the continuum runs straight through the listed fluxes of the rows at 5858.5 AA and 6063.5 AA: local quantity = 0.97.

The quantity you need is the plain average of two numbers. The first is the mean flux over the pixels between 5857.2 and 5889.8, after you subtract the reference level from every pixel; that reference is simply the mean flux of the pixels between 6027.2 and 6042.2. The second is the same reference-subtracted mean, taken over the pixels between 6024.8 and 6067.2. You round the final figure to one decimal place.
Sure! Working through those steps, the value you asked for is 0.5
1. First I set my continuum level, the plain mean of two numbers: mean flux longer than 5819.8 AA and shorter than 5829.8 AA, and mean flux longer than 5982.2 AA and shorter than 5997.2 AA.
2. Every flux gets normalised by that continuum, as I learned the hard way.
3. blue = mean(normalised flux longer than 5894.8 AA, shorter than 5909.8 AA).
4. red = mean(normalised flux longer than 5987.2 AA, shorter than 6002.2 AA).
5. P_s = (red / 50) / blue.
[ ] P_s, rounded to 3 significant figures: 0.0198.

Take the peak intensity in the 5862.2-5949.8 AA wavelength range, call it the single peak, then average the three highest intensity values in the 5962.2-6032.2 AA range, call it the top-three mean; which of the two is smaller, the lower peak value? 19.3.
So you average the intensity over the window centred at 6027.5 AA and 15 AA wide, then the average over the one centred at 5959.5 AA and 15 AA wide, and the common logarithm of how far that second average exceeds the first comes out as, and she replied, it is 0.2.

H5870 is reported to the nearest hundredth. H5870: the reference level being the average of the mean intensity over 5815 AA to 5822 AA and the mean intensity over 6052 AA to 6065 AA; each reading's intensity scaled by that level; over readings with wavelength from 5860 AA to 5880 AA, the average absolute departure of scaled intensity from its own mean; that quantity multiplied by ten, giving 0.56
